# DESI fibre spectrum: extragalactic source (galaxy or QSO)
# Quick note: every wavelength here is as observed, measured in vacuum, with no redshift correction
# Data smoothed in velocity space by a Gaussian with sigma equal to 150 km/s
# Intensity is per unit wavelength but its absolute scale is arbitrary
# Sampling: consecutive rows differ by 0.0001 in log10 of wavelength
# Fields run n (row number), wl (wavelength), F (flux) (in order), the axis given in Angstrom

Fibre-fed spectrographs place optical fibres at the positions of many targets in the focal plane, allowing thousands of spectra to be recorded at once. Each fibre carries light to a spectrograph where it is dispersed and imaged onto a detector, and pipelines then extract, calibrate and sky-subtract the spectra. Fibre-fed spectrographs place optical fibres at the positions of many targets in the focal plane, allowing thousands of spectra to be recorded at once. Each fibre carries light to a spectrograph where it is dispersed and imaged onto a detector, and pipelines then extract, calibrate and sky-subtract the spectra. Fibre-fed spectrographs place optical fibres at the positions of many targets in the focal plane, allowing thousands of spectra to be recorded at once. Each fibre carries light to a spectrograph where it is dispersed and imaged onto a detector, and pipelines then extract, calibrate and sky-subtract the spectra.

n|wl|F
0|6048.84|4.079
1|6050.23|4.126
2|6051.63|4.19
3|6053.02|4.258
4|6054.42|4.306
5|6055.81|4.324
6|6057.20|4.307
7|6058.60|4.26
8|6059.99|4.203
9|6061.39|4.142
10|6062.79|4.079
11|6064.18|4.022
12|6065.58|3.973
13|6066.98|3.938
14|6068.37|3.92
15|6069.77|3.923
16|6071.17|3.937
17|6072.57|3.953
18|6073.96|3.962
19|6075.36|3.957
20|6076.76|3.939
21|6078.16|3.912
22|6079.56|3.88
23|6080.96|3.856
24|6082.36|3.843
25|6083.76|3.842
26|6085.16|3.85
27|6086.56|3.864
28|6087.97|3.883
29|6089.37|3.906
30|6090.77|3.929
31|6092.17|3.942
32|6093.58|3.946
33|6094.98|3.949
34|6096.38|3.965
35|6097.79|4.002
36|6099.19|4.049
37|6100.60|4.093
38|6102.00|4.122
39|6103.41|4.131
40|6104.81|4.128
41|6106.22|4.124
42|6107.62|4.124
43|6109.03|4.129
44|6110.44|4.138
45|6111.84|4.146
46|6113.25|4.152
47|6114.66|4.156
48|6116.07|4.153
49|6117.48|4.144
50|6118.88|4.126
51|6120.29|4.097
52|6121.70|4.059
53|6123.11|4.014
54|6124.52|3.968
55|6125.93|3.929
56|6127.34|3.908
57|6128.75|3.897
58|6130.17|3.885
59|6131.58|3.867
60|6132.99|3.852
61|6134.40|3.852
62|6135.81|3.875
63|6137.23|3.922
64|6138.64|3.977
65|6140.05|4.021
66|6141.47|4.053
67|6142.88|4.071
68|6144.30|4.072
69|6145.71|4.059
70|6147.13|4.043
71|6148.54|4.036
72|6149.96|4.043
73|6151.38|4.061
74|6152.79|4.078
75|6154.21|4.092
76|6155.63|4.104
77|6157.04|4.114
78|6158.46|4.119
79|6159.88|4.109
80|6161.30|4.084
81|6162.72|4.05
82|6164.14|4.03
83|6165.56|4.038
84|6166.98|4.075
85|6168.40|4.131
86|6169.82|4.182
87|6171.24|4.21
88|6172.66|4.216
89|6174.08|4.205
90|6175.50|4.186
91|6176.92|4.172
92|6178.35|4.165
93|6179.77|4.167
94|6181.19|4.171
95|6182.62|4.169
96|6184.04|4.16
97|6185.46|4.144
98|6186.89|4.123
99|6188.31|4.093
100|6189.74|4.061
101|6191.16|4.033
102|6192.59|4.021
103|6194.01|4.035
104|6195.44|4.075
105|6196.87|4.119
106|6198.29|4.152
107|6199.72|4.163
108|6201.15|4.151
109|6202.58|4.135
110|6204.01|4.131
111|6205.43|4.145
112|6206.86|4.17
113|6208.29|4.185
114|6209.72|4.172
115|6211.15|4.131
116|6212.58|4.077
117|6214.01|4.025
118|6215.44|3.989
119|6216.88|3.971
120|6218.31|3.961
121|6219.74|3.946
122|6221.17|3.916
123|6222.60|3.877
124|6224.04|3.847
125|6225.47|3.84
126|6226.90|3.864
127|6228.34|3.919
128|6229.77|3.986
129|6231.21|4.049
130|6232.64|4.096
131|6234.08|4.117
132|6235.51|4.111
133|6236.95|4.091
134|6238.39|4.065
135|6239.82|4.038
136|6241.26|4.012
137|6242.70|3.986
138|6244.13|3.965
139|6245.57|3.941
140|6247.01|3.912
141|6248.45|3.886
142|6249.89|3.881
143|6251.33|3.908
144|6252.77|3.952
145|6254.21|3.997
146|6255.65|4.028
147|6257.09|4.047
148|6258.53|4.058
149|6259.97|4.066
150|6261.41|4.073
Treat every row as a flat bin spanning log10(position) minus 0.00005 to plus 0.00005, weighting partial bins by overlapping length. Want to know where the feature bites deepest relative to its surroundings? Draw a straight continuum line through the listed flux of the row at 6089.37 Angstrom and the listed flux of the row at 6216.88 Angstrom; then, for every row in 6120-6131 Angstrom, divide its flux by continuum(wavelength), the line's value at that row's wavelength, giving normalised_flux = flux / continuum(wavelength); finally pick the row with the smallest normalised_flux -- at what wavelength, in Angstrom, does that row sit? 6130.17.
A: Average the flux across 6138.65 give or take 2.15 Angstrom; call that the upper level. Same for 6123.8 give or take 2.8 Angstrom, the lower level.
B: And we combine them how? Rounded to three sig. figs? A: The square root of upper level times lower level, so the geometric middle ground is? 3.98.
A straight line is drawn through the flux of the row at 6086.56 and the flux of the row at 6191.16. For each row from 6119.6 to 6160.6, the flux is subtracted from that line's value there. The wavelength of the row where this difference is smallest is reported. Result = 6120.29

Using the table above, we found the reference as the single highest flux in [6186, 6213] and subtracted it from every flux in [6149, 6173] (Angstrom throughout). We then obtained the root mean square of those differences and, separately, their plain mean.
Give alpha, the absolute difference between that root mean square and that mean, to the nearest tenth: 0.2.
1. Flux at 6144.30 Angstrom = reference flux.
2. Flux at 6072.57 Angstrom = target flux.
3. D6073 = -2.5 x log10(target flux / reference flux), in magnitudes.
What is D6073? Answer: 0.032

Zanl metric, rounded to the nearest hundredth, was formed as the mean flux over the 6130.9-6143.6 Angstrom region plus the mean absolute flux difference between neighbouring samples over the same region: 3.97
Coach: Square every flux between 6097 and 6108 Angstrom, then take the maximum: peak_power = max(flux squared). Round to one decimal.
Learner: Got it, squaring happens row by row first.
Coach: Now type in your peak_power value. 17.1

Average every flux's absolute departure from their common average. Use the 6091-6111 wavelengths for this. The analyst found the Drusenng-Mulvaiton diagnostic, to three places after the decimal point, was 0.073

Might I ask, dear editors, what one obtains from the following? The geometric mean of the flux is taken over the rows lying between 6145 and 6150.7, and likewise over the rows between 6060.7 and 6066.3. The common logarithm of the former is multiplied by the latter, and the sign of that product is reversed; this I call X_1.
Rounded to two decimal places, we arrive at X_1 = -2.46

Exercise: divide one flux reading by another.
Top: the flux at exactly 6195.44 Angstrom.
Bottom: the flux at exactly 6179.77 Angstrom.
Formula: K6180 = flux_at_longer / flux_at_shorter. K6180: 0.98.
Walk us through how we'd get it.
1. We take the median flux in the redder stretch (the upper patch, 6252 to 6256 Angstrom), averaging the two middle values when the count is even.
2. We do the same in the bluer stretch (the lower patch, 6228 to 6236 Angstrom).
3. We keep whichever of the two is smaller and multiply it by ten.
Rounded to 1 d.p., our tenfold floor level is 40.0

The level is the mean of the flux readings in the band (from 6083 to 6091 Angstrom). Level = 3.88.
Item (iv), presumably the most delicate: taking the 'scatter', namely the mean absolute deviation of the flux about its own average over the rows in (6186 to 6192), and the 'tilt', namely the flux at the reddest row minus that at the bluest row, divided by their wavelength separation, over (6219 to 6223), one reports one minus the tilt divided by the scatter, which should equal 1.8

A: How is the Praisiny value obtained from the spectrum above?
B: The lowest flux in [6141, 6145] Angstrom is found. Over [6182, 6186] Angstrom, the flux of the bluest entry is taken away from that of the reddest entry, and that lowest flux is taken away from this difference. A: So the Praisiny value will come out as -4.08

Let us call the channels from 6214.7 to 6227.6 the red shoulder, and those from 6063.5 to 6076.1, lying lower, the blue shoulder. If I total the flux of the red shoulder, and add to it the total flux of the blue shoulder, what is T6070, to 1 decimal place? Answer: 70.8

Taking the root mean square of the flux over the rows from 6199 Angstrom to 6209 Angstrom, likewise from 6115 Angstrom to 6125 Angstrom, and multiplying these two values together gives 17.0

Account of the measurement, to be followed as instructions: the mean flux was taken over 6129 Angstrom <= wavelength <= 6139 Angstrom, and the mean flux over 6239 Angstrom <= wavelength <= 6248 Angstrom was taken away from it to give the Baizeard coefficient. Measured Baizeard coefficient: -0.09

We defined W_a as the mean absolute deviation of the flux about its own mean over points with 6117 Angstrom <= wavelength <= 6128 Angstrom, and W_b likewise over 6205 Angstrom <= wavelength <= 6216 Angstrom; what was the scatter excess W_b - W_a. -0.015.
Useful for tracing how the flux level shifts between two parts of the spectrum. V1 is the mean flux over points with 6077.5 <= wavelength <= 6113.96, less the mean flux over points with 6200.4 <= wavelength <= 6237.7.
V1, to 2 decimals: -0.04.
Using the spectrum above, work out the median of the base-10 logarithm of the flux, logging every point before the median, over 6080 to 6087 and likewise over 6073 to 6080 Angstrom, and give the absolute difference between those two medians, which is 0.010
